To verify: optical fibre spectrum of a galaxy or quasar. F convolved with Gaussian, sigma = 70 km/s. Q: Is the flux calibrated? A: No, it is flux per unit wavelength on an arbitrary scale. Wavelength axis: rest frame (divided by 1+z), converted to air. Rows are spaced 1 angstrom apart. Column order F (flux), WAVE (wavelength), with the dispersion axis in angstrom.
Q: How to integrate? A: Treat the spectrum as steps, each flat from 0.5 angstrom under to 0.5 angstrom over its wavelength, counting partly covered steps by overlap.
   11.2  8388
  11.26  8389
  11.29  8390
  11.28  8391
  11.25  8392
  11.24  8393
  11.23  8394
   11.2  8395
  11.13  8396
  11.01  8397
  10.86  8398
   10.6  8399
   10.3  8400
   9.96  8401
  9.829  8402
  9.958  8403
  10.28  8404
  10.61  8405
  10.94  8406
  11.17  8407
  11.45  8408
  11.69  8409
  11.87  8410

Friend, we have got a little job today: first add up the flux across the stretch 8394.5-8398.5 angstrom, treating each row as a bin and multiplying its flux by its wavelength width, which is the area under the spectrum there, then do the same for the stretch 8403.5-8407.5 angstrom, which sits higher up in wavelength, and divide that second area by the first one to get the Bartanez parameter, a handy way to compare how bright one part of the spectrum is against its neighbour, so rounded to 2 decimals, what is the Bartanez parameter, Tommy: 0.97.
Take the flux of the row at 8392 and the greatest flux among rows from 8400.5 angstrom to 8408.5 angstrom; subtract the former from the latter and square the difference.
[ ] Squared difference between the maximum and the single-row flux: 0.040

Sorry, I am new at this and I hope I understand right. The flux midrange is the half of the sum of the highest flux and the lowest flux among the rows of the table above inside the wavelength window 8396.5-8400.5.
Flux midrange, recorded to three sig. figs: 10.7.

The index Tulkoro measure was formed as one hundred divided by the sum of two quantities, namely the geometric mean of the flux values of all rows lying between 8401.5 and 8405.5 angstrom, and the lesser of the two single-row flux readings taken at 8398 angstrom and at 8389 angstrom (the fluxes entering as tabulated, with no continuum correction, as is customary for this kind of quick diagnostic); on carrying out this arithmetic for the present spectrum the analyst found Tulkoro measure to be 4.76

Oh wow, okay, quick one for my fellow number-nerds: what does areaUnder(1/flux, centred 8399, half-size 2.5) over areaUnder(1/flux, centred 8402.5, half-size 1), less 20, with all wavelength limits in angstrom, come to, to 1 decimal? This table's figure -17.7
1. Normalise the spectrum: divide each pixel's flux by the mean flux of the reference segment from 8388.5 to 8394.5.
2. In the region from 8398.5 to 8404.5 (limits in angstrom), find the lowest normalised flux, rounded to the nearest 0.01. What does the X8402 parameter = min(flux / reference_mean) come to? 0.87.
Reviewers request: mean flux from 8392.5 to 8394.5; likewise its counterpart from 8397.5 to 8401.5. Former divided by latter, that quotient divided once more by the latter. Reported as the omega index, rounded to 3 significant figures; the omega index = 0.103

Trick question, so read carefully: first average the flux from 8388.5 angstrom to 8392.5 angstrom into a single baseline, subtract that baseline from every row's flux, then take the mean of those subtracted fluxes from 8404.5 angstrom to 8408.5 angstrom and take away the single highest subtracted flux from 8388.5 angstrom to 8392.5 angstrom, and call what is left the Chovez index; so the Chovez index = -0.25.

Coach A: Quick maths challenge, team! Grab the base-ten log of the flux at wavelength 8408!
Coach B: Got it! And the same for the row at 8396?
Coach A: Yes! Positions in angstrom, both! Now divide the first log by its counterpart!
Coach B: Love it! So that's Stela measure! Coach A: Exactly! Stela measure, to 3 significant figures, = 1.01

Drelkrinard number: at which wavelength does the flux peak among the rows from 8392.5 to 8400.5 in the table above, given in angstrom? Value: 8393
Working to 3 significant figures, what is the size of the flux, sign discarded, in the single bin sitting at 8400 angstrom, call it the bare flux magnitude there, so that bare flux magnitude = 10.3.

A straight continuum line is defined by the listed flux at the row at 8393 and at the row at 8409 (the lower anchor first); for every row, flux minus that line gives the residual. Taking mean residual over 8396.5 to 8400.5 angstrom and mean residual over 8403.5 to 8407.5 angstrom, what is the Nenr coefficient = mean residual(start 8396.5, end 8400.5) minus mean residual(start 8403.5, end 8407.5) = 0.1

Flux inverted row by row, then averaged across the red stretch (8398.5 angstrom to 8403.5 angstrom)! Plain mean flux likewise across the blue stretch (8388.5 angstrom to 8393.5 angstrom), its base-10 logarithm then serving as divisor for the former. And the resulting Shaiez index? 0.0939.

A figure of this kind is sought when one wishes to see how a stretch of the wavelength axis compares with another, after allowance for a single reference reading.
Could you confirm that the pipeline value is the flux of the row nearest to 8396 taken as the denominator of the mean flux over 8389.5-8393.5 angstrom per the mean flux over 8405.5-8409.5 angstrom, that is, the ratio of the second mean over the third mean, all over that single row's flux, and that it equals 0.089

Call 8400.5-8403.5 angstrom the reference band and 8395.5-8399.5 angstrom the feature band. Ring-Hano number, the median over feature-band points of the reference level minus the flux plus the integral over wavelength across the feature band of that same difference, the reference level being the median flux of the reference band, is -4.7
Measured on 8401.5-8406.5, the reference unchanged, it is -2.1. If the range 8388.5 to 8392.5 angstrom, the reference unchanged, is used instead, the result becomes -6.6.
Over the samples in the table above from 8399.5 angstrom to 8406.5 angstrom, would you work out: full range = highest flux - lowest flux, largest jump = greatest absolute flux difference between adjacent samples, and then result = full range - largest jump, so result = 0.8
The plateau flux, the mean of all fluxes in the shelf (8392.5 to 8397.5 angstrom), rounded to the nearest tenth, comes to 11.2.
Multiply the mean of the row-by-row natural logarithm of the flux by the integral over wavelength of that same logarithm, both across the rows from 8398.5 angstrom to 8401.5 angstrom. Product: 16.3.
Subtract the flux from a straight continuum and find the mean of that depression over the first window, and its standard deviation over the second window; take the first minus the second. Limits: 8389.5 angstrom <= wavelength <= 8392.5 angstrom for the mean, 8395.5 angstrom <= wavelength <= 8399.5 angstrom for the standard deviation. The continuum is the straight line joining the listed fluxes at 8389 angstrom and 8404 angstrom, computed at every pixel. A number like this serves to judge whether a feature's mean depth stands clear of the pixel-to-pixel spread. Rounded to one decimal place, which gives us -0.3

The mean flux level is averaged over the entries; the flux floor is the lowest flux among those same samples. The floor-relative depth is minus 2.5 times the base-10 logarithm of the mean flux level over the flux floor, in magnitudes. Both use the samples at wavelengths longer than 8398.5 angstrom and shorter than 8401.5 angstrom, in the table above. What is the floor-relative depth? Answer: -0.04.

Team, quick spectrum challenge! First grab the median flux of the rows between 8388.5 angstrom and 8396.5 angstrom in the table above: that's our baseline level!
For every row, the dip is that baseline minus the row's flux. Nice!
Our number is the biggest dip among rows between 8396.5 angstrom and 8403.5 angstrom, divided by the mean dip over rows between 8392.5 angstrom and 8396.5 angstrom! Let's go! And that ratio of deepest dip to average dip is 31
